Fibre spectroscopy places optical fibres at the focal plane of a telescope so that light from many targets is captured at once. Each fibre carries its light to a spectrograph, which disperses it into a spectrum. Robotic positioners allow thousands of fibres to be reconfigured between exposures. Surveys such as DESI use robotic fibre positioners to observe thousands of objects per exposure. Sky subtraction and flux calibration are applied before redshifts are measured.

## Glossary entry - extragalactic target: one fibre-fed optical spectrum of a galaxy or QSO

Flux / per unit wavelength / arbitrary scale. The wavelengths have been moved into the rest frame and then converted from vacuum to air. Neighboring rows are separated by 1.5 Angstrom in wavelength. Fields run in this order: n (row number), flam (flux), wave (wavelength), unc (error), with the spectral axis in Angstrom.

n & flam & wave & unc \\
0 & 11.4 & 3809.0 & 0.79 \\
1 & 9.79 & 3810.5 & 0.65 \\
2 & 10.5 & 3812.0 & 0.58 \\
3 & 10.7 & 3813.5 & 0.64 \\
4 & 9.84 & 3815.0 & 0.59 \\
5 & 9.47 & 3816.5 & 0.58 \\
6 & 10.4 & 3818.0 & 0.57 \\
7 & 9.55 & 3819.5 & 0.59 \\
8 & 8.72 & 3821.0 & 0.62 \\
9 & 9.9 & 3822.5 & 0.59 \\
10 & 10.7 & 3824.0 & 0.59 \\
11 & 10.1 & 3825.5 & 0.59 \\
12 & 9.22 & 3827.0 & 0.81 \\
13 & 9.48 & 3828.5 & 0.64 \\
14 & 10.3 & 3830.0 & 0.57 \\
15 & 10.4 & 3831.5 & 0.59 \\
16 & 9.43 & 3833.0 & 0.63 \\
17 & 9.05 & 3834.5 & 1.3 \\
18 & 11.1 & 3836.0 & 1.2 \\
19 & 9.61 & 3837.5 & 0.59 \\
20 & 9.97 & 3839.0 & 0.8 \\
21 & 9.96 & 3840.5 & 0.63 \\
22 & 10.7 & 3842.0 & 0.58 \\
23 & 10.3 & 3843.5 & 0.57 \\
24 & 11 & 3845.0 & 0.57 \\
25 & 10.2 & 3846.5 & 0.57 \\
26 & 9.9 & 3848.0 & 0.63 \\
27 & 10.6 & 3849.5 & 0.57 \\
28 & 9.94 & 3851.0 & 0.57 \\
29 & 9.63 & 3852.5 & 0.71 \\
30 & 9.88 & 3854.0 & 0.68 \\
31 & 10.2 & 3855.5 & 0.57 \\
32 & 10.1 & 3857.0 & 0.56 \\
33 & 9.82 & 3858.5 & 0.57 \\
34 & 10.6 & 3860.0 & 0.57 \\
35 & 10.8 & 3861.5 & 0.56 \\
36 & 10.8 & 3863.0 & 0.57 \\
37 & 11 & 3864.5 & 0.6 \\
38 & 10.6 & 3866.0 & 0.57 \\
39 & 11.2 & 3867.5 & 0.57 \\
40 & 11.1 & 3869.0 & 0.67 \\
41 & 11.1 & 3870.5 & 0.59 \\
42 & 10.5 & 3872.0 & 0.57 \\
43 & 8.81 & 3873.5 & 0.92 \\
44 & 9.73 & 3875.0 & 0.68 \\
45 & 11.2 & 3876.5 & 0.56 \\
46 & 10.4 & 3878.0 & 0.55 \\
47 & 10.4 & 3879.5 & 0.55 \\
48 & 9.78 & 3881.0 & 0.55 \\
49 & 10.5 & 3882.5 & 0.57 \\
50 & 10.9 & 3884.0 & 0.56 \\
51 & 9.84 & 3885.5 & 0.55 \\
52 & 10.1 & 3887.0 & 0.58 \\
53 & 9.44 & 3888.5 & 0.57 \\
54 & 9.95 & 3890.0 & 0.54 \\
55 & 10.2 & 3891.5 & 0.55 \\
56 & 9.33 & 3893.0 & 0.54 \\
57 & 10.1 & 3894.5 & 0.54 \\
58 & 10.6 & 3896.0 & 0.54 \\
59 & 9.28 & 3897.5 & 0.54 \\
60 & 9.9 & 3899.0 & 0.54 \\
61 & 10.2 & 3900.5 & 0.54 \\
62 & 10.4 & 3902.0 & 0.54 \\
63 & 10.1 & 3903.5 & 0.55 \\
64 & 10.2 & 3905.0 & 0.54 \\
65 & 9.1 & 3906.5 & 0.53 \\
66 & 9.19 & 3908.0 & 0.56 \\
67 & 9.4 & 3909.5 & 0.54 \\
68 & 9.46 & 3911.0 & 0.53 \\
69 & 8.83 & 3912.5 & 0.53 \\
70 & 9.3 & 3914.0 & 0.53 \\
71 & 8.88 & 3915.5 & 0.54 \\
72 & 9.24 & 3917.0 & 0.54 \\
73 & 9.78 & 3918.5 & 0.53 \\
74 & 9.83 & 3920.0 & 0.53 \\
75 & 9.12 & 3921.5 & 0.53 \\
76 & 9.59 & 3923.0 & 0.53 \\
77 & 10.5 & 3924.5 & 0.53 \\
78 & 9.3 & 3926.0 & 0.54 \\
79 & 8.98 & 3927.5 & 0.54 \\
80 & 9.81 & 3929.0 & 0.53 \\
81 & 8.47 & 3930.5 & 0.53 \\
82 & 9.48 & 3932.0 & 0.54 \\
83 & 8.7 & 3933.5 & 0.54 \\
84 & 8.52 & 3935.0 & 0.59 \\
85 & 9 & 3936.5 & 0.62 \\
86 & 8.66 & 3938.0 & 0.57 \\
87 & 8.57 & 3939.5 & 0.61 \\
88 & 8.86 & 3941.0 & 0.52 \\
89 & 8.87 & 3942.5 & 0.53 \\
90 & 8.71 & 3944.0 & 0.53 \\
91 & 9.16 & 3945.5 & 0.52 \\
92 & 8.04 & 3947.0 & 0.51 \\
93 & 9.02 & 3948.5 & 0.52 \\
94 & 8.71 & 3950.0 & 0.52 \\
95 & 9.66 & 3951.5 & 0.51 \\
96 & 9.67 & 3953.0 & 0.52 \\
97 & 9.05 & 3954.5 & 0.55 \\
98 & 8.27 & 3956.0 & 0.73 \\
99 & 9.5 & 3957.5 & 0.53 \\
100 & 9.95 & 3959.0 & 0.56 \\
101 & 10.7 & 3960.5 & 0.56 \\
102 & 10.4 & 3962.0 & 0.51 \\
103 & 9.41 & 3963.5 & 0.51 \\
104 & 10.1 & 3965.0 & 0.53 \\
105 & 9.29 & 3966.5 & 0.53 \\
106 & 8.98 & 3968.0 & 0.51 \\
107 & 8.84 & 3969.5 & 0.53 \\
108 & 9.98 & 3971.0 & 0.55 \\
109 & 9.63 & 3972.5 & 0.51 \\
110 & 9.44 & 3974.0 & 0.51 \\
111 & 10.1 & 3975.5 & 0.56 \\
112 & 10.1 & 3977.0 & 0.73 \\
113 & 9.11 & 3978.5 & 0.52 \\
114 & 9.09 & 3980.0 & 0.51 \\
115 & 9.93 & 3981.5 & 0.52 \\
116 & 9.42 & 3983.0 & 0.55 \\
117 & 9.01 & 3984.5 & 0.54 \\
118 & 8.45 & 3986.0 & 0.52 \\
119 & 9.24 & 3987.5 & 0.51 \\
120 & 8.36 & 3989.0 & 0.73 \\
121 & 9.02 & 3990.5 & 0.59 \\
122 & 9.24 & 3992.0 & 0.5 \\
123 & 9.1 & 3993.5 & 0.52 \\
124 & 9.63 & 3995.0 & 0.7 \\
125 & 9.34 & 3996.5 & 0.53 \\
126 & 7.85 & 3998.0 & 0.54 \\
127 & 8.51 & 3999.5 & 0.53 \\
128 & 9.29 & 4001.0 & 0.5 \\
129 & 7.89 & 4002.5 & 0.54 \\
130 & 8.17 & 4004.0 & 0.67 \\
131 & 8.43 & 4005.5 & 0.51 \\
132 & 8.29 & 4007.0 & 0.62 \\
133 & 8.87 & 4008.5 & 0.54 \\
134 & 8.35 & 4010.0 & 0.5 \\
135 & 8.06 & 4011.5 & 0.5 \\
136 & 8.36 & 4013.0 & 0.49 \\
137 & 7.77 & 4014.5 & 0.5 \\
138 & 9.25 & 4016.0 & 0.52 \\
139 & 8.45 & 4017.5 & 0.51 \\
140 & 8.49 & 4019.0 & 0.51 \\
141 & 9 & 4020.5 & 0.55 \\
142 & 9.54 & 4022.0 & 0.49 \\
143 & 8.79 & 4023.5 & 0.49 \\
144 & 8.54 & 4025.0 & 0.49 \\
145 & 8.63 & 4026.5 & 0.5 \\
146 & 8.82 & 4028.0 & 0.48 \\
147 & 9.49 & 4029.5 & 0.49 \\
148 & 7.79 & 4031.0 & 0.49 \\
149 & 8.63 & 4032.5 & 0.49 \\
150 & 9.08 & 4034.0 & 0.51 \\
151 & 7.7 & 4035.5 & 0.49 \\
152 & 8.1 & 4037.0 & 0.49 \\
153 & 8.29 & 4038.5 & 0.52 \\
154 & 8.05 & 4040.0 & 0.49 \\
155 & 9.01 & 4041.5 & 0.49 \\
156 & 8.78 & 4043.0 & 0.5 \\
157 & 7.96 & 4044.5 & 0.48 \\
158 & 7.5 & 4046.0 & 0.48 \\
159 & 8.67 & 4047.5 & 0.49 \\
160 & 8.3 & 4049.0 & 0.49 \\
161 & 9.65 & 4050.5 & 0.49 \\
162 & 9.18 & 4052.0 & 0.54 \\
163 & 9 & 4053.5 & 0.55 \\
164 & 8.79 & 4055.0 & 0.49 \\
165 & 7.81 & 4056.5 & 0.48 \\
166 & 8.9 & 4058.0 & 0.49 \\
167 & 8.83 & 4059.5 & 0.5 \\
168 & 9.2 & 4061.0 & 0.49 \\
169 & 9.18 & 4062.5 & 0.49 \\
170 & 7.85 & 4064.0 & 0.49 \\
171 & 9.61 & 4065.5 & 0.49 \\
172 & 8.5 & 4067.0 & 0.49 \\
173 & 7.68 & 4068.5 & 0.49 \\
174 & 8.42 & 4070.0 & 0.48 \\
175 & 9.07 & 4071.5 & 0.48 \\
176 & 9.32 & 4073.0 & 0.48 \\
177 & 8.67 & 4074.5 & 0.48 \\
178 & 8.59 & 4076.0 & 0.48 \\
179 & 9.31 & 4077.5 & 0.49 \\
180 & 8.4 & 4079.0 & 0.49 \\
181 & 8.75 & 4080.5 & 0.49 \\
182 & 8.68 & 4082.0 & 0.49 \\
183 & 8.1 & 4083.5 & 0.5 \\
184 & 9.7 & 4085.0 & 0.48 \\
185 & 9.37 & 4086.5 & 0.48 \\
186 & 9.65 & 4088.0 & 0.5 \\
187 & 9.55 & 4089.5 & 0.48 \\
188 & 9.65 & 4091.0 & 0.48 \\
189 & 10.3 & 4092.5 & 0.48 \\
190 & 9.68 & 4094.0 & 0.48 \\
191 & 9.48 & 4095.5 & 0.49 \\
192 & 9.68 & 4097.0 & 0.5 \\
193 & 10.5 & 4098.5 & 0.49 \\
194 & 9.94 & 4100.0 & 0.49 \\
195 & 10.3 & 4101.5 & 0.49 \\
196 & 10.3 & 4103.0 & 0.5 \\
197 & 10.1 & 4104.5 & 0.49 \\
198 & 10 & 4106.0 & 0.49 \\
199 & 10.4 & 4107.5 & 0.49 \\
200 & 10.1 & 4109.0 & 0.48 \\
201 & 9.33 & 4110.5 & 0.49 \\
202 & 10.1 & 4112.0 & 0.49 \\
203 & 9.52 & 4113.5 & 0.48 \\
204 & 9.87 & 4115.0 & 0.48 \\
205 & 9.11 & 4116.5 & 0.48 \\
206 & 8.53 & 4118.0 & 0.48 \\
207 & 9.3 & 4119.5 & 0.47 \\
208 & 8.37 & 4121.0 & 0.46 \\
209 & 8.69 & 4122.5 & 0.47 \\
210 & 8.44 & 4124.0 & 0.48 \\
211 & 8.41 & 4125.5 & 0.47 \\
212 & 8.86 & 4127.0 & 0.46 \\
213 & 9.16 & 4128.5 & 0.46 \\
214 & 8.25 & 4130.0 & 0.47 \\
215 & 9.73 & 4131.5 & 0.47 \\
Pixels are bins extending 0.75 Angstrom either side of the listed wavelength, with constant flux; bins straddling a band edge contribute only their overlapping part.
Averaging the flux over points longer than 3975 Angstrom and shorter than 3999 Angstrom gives 9.2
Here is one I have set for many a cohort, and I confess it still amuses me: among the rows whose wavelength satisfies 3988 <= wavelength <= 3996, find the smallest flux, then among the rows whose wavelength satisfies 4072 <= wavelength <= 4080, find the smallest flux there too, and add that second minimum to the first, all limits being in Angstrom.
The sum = 16.8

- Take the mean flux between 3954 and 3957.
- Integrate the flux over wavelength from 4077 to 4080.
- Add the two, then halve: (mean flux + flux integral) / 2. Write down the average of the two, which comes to 17.6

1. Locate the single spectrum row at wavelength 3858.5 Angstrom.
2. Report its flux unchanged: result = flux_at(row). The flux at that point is 9.82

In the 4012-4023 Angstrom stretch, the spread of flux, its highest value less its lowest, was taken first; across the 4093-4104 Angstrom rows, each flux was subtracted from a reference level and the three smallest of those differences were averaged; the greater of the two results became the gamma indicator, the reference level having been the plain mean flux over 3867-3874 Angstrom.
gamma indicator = 1.8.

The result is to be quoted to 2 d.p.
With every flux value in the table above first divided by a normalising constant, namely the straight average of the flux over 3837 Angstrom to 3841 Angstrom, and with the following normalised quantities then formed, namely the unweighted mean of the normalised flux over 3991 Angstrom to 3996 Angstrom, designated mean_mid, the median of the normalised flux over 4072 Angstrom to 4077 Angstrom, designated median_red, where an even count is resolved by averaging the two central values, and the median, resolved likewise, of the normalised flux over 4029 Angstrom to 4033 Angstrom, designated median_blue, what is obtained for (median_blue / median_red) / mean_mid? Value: 1.05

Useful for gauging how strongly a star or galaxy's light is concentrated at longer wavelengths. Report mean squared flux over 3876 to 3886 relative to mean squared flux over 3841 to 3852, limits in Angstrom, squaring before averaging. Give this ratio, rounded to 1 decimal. 1.0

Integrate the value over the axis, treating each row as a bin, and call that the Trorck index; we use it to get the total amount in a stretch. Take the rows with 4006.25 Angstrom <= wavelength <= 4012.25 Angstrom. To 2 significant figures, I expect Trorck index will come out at 50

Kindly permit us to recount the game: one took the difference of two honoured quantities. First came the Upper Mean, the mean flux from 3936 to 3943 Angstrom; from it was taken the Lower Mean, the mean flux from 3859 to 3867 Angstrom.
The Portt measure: -2.0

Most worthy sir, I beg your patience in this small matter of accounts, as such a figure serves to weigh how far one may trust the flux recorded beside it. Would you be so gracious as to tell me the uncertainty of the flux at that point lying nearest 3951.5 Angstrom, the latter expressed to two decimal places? 0.51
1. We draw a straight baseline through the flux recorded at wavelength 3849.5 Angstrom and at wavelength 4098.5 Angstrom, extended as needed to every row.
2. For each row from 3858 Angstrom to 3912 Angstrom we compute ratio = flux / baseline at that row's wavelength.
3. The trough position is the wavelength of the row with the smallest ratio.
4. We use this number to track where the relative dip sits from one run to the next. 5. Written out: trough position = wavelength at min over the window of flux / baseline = 3873.5 Angstrom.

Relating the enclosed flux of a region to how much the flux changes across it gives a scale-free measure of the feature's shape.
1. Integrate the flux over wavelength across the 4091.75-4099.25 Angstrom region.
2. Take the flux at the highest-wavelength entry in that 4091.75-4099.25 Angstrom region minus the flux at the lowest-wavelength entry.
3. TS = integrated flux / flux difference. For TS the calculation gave 372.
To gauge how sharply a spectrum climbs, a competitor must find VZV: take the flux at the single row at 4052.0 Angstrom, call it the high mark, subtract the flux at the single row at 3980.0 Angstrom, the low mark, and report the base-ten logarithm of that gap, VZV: -1.0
